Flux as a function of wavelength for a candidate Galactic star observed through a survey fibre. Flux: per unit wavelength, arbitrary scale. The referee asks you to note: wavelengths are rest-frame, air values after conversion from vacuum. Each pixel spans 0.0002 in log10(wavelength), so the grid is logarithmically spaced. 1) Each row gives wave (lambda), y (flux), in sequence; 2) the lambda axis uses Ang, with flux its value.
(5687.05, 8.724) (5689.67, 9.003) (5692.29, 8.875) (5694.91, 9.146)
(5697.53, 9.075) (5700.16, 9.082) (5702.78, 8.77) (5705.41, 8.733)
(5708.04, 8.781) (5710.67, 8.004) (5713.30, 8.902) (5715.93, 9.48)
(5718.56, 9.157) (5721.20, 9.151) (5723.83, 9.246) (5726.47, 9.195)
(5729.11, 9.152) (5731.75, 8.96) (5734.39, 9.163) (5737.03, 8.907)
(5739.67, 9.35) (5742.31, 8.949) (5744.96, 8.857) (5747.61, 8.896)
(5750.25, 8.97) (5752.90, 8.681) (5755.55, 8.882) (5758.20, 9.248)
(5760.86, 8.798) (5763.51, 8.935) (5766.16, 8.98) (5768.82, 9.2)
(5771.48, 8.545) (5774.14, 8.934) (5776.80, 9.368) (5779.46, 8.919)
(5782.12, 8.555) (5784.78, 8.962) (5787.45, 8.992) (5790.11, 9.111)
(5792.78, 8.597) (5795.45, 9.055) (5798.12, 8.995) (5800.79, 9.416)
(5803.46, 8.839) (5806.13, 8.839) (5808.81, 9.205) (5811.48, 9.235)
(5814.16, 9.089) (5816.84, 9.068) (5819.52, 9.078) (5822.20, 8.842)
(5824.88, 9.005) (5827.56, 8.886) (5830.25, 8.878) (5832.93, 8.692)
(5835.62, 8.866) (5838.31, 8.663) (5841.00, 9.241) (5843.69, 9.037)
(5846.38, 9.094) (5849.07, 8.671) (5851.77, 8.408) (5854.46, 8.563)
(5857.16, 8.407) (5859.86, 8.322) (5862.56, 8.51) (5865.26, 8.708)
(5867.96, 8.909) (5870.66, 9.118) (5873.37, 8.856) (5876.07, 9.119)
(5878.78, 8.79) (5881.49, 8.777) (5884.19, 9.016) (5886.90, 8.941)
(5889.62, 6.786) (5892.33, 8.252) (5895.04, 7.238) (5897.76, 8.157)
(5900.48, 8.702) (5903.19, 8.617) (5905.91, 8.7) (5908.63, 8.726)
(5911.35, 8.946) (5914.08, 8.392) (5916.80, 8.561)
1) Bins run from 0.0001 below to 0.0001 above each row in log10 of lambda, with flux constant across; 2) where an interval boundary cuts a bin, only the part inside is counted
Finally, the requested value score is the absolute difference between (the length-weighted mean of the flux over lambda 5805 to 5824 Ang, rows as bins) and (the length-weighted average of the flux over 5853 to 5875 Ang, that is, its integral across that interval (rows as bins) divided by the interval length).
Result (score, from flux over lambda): 0.4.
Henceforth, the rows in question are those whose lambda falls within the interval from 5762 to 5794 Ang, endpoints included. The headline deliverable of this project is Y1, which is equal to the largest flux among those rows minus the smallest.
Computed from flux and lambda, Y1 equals 0.8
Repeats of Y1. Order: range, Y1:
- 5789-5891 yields 2.6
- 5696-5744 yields 1.5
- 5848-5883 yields 0.8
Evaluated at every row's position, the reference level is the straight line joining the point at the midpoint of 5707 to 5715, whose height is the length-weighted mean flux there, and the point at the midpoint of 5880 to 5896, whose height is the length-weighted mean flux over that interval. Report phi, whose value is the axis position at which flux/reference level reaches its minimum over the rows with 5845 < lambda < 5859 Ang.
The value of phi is 5851.77 Ang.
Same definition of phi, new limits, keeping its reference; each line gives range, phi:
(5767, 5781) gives 5771.48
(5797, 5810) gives 5803.46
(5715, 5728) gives 5718.56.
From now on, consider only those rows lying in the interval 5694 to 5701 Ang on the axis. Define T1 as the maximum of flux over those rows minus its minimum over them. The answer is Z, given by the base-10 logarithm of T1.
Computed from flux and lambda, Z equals -1.15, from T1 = 0.1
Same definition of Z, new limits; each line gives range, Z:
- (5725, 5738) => -0.54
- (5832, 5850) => -0.24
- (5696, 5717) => 0.17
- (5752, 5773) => -0.15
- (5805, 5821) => -0.40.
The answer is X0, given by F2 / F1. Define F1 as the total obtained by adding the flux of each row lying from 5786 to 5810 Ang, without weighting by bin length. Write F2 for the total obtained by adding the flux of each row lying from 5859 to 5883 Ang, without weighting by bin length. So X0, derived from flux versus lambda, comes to 0.98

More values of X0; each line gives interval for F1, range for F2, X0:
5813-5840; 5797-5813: 0.61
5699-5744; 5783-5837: 1.17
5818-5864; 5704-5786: 1.86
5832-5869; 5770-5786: 0.44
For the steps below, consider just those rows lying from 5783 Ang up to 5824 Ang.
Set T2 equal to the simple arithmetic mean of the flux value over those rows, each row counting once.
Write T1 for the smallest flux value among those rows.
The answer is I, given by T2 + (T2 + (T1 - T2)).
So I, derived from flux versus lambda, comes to 17.6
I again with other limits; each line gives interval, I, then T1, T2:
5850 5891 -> 15.4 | 6.786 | 8.62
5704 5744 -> 17.0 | 8.004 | 9.01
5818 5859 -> 17.2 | 8.407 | 8.82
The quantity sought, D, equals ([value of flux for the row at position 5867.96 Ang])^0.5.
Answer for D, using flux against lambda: 2.98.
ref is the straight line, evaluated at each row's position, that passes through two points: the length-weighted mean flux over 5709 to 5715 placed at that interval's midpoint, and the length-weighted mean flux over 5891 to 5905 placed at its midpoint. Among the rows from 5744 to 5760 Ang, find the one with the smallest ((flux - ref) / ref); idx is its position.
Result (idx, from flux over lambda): 5752.90 Ang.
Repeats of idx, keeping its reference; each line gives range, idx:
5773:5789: 5782.12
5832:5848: 5838.31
